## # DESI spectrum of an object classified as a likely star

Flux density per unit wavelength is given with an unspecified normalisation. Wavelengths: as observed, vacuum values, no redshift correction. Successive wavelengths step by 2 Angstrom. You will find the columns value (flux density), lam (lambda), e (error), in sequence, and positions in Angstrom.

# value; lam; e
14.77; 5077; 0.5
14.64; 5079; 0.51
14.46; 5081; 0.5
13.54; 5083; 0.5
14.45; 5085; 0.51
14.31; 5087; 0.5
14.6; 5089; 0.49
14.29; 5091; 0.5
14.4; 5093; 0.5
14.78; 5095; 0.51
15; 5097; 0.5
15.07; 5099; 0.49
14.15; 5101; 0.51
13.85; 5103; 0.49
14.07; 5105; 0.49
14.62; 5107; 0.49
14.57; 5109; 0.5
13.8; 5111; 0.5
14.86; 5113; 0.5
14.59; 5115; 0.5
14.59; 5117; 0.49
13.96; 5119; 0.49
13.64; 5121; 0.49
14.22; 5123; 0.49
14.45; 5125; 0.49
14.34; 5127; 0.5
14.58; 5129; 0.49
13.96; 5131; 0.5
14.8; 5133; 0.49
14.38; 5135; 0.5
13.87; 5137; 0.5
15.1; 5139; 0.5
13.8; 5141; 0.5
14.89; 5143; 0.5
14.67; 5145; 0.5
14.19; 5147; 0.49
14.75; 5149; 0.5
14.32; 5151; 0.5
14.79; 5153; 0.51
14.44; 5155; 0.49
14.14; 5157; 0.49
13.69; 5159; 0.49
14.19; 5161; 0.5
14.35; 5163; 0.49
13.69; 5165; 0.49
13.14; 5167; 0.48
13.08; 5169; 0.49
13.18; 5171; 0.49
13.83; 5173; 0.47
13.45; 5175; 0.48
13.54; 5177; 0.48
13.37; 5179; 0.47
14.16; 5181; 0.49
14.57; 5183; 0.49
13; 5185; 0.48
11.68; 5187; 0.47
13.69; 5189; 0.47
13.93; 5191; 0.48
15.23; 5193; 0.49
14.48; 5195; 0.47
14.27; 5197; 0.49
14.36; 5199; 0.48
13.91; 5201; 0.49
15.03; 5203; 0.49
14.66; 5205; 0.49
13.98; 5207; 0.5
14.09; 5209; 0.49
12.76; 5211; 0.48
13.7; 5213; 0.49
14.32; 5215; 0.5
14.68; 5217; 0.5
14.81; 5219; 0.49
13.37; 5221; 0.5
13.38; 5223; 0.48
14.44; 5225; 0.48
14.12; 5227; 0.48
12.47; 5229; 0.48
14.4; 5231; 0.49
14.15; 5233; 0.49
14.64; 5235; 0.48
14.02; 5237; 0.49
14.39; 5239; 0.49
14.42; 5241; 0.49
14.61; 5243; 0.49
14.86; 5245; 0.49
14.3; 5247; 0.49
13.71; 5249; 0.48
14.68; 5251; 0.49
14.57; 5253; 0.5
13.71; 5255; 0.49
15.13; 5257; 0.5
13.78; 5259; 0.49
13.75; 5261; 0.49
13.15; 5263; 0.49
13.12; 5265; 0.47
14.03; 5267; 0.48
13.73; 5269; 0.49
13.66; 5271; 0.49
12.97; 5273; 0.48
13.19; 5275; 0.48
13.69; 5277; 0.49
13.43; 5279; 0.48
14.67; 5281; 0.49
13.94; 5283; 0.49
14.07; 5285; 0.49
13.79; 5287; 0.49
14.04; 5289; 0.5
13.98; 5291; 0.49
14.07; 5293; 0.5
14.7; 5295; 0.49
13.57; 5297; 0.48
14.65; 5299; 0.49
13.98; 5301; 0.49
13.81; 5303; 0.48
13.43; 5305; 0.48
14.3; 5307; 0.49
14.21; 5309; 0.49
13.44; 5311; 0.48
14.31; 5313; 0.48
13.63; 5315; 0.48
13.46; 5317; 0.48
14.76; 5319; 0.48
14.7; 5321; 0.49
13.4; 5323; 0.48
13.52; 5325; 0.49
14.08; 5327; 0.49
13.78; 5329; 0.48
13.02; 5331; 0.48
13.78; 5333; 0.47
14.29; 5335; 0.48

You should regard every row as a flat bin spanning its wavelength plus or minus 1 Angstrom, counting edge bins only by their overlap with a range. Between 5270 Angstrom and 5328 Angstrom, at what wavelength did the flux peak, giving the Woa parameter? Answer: 5319 Angstrom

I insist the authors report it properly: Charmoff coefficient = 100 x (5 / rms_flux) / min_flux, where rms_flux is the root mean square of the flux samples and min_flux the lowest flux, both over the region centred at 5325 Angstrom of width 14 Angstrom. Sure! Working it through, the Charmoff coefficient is 2.76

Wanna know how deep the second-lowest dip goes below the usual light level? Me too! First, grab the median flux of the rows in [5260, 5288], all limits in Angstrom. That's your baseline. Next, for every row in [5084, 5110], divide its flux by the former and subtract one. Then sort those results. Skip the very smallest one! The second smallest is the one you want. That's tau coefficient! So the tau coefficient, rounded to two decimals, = 0.03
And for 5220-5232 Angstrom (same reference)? -0.02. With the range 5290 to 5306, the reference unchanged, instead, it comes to -0.01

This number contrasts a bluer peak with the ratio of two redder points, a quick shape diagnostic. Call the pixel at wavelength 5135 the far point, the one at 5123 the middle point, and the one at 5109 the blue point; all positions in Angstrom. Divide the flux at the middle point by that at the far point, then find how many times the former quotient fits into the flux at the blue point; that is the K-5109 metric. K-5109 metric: 14.7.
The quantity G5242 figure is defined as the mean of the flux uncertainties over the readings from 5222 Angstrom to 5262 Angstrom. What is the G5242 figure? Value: 0.488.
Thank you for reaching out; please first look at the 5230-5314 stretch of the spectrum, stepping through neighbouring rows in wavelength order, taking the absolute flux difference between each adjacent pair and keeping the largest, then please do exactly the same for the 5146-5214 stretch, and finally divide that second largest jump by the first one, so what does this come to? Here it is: 1.4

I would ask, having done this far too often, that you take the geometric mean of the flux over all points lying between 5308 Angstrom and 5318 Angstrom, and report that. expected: 13.8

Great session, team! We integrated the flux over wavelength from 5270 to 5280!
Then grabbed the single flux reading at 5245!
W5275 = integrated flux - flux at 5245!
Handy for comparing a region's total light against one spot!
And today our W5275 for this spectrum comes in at 119.0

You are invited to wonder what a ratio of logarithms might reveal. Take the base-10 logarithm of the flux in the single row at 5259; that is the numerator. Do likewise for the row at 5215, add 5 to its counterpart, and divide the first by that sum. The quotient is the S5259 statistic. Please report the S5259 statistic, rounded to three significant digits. 0.185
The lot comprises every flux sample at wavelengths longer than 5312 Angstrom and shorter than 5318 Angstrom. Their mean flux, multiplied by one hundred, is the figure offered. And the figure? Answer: 1380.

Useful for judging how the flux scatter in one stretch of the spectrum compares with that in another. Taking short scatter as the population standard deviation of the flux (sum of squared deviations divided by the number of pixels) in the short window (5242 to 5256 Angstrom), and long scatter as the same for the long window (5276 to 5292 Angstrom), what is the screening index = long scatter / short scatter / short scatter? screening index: 1.8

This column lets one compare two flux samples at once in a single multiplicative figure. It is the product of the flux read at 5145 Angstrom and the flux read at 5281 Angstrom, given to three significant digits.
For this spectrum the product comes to 215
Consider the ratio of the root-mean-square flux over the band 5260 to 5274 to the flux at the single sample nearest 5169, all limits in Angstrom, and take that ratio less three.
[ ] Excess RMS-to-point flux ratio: -1.968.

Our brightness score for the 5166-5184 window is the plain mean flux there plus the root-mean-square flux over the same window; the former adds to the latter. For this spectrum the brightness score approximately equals 27.2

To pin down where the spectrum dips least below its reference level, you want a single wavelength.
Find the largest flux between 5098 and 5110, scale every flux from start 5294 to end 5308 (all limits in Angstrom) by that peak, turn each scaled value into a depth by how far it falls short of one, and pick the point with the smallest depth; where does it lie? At 5295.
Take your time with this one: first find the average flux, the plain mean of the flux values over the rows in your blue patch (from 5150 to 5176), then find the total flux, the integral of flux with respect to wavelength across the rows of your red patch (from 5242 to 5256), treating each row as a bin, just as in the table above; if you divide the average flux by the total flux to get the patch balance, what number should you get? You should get 0.069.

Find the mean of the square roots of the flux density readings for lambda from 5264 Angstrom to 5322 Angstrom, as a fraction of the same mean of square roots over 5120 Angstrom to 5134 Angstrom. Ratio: 0.9867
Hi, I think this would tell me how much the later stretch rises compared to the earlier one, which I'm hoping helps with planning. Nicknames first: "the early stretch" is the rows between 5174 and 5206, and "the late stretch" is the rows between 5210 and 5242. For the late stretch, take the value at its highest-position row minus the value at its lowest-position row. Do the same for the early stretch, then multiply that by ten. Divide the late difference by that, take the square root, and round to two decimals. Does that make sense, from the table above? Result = 0.37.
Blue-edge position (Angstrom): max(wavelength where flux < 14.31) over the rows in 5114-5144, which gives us 5141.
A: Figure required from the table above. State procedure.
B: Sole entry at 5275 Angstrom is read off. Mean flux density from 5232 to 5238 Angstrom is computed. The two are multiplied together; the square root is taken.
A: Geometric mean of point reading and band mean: 13.72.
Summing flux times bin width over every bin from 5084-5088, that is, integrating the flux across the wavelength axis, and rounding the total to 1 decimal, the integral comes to 57.5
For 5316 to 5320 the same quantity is 56.4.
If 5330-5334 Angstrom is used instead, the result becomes 53.6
